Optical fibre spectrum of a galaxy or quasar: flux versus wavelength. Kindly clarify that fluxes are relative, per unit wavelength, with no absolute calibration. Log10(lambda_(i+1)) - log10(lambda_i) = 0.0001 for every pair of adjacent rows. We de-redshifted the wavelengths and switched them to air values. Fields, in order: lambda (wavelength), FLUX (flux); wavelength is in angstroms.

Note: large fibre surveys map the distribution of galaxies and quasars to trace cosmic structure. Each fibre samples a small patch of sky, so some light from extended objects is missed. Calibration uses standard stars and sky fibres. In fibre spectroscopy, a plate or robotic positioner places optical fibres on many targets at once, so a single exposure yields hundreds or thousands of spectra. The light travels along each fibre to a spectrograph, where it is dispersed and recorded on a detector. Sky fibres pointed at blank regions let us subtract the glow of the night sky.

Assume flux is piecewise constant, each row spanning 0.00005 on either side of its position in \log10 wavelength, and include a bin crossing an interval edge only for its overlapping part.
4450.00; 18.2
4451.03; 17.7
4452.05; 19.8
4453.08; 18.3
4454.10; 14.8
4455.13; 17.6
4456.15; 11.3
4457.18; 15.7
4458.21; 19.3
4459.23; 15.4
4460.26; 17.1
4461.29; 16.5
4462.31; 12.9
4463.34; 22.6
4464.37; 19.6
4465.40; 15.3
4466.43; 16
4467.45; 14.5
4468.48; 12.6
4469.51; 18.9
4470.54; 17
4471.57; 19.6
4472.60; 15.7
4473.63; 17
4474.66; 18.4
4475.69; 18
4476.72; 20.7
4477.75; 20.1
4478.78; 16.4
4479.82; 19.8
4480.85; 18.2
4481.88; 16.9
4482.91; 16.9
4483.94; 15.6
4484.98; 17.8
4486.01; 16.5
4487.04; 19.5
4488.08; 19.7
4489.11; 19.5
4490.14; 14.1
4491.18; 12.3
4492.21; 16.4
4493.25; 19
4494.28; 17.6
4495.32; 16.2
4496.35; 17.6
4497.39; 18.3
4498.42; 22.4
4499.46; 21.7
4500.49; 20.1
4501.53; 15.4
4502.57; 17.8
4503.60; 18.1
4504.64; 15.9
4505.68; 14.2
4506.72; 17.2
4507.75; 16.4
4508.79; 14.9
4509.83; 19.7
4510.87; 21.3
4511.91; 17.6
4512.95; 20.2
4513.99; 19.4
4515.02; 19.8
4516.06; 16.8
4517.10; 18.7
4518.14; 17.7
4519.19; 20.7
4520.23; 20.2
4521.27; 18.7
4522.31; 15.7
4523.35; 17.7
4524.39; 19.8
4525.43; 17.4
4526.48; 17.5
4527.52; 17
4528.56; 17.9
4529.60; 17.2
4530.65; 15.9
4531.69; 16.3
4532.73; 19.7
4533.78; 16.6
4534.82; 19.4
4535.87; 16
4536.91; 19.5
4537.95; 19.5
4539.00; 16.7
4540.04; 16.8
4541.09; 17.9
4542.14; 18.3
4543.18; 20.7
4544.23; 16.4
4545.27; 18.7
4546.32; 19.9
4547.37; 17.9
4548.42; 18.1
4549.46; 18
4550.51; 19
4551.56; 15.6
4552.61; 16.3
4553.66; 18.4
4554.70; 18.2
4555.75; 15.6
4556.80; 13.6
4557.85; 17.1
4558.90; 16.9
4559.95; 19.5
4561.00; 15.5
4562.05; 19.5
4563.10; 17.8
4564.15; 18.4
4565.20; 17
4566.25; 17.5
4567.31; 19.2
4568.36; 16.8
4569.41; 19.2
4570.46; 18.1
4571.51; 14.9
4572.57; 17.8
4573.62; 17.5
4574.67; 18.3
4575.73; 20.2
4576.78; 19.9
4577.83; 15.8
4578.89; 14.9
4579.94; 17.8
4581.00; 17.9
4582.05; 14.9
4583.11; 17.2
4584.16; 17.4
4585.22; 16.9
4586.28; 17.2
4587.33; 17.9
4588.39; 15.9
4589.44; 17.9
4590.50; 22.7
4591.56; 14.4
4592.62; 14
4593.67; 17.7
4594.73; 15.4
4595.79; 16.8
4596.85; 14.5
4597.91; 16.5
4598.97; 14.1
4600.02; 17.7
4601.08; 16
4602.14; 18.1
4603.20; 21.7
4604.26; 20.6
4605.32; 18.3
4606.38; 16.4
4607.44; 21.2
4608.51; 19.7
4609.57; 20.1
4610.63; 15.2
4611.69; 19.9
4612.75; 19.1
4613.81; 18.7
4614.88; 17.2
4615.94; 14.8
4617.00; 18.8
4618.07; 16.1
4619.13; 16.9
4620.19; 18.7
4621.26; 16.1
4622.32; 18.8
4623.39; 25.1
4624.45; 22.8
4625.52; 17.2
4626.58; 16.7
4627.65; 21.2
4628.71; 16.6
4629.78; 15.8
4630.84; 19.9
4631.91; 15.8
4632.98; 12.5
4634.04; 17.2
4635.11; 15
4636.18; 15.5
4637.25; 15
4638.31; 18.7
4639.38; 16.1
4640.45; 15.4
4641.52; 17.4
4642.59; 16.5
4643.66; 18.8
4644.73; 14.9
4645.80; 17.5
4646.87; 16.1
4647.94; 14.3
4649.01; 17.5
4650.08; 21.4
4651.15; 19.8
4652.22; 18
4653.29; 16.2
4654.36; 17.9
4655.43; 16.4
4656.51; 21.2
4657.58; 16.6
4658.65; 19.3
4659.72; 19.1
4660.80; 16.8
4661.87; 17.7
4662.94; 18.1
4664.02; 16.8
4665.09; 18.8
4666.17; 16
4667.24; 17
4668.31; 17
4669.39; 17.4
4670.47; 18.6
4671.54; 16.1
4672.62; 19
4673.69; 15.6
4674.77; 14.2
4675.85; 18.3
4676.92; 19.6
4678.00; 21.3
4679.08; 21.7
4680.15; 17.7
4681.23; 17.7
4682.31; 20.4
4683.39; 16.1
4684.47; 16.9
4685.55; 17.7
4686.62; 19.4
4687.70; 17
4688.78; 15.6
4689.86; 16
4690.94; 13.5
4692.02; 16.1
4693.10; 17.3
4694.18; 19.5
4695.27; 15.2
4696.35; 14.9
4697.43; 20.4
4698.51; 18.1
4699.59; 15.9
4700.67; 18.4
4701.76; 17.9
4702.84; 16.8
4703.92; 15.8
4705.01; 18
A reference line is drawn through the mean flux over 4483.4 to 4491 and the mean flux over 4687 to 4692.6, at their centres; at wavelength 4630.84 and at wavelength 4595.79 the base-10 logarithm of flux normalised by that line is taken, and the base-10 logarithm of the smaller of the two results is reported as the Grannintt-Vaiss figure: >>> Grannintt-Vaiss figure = -2.1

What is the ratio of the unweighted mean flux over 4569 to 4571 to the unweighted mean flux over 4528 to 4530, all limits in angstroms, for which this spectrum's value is 1.06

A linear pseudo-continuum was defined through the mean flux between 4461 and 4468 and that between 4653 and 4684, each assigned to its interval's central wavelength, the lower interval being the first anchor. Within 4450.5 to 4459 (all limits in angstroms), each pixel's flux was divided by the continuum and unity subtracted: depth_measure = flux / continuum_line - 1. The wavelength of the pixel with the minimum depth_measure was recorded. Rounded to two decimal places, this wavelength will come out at 4456.15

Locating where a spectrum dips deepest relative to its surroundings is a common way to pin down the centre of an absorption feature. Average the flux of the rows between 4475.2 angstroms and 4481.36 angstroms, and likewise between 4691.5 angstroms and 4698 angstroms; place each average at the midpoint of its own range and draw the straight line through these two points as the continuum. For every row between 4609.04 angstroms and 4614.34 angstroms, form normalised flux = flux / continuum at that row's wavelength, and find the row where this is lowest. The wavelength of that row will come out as 4610.63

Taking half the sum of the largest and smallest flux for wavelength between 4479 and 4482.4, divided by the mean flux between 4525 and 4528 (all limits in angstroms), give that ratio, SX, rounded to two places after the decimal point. 1.06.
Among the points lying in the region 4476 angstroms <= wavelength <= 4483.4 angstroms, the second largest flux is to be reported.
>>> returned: 20.1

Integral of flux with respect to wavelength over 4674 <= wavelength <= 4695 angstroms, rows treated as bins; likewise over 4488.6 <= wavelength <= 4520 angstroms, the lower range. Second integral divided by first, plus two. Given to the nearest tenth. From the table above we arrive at 3.5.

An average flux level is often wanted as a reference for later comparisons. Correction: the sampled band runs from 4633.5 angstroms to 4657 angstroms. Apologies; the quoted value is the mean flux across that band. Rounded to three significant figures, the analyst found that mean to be 17.1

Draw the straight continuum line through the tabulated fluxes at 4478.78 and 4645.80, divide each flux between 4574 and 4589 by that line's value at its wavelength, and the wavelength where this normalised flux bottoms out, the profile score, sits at 4582.05 angstroms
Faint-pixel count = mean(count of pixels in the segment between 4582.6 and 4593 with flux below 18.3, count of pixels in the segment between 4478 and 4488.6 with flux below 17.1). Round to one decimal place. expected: 7.0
